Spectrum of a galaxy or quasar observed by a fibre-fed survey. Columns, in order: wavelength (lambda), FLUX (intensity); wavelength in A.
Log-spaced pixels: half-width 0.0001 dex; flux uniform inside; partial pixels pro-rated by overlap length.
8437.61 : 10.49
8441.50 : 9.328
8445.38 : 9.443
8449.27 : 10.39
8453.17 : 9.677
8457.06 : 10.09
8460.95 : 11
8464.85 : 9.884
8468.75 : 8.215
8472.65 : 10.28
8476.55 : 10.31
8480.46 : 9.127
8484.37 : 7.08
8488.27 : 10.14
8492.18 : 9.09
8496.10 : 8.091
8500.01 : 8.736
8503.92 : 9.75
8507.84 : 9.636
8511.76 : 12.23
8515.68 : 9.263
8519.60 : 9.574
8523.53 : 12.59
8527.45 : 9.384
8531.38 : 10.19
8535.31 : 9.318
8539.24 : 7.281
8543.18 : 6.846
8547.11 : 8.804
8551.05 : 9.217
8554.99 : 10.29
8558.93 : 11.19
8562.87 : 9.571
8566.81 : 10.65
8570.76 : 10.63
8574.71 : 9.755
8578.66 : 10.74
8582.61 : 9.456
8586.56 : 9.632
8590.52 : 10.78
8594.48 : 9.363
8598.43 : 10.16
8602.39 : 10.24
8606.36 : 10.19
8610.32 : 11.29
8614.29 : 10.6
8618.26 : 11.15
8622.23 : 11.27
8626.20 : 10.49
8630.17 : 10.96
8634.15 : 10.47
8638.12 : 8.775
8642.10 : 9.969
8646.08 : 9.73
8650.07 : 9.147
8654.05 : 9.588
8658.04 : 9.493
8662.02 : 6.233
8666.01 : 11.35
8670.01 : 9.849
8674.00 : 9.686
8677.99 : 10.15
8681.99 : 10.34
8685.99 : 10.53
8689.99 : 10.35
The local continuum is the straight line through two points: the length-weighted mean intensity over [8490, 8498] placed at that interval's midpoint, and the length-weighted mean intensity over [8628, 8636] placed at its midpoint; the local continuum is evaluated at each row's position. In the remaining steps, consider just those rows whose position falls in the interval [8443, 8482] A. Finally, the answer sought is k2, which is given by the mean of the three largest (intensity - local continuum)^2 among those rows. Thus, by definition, 6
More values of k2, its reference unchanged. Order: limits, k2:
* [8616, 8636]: 0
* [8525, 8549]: 4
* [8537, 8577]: 4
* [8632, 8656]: 3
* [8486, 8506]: 1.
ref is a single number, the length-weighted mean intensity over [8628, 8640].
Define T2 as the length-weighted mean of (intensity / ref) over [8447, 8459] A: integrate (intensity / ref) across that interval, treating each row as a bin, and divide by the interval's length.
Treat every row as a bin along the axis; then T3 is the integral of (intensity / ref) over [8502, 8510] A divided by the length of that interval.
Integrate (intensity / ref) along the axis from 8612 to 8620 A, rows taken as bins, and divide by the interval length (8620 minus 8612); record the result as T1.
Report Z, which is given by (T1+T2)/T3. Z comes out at 2.1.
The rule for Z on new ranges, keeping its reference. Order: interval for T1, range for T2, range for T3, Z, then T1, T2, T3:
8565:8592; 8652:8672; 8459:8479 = 2.0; 1.01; 0.92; 0.98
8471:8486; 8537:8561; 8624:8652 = 1.8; 0.91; 0.89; 0.99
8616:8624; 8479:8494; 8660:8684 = 2.1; 1.11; 0.88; 0.95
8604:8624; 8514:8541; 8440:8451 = 2.1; 1.08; 0.96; 0.96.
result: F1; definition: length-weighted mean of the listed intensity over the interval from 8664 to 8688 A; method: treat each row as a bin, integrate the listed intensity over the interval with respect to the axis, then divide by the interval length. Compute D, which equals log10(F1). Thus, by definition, 1.01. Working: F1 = 10.3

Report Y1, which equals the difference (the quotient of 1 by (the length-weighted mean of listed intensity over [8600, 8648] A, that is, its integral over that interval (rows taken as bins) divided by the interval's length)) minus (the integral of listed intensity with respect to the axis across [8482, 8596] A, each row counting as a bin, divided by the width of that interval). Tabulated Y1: -9.5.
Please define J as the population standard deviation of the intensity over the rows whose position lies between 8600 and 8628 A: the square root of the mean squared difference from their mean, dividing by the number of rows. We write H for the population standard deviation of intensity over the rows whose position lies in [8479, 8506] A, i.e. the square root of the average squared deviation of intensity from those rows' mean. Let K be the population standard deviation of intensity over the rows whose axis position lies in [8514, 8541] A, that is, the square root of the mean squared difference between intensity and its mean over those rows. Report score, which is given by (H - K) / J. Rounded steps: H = 1.0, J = 0.44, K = 1.5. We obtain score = -1.14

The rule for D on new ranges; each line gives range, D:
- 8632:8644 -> 0.99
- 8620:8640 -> 1.02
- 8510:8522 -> 1.02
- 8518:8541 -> 0.99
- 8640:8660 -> 0.98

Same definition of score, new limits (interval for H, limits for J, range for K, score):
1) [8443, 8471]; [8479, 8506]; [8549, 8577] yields 0.17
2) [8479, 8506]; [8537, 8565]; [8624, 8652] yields 0.16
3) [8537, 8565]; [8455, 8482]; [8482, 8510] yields 0.53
